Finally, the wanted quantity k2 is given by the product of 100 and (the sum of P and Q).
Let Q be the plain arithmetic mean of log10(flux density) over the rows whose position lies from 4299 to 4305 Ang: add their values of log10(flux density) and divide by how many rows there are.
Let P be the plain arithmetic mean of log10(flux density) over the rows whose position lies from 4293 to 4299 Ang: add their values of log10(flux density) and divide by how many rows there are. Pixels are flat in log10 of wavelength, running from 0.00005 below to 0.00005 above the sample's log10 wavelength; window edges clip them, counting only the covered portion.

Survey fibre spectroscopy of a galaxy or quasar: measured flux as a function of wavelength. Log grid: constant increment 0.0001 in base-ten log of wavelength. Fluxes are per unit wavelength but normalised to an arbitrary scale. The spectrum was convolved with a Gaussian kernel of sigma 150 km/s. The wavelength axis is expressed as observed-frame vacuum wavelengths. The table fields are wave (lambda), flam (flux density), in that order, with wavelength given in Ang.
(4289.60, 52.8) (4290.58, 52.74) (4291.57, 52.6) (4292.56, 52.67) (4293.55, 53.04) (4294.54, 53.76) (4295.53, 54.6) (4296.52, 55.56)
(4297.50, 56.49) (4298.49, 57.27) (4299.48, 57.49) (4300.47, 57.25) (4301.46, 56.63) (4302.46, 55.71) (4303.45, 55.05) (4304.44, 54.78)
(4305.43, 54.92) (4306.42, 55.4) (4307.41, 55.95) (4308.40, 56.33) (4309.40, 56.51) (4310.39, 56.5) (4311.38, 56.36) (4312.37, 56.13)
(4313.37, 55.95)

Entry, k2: 349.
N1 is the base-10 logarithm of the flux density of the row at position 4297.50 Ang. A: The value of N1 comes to 1.75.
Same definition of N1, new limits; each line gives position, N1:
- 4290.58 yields 1.72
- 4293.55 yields 1.72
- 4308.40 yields 1.75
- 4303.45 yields 1.74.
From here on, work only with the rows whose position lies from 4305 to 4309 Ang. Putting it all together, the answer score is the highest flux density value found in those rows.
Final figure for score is 56.33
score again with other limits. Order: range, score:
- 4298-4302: 57.49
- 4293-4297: 55.56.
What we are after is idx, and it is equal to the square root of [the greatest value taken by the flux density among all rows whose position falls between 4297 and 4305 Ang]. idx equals 7.58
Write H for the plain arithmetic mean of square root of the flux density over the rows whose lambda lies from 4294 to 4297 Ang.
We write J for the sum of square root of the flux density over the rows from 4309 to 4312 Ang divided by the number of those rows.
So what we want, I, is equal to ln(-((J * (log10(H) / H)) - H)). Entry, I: 1.87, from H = 7.39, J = 7.51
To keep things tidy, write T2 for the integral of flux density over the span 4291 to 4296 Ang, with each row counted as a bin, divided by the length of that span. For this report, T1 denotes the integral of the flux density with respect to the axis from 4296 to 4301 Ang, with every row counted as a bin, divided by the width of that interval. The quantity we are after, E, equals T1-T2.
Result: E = 4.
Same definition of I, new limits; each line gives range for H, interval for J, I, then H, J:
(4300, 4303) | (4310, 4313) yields 1.89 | 7.52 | 7.51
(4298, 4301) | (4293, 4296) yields 1.91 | 7.57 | 7.33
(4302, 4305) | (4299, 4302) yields 1.88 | 7.43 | 7.56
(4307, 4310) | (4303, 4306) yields 1.89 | 7.50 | 7.41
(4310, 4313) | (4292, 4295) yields 1.90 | 7.51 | 7.29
